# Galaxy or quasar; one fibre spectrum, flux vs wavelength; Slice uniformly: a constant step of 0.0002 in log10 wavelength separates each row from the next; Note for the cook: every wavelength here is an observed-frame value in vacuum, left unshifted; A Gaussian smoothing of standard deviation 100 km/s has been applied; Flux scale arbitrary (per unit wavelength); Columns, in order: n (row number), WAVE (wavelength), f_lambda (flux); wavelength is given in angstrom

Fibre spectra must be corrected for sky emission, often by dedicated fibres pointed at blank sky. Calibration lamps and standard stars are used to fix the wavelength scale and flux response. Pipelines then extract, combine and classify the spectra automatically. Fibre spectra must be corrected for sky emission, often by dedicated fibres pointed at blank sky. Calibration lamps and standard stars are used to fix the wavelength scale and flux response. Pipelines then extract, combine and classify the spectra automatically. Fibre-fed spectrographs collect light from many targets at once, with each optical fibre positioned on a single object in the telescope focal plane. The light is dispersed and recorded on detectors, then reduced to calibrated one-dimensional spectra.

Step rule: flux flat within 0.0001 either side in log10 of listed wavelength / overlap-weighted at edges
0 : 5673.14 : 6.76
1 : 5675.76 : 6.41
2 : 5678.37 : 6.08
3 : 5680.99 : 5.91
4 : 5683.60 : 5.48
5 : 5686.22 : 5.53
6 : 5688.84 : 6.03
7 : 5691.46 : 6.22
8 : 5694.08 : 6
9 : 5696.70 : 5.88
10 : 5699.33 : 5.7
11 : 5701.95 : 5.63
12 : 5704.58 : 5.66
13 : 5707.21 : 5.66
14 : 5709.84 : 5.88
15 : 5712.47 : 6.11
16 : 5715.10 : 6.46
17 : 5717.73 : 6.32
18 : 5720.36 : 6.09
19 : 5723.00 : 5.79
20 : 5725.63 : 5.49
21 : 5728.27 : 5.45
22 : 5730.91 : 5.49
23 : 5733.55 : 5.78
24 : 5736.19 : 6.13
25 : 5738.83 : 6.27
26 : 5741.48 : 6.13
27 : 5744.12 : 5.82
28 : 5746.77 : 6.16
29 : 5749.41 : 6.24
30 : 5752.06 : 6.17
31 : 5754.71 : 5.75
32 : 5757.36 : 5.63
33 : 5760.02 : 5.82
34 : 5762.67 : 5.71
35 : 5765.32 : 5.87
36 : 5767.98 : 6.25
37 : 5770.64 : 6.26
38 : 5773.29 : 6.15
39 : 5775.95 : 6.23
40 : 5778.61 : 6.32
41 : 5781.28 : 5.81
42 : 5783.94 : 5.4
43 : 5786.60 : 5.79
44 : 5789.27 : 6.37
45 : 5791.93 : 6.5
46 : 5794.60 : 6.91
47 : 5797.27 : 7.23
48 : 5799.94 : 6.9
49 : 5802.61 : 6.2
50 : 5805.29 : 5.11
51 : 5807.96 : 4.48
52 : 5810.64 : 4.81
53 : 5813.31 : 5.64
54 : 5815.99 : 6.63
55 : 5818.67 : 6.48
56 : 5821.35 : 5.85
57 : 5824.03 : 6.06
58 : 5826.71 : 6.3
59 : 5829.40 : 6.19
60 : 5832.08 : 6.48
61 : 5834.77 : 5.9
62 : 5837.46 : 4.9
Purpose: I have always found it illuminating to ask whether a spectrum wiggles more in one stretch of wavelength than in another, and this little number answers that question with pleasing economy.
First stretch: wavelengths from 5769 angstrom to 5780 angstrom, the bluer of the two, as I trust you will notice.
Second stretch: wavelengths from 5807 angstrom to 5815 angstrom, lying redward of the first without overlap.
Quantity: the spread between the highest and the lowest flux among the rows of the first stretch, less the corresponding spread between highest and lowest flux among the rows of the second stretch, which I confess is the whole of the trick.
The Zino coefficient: -0.99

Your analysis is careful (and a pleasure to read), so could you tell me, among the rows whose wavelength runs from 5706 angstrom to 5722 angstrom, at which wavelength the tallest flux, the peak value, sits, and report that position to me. 5715.10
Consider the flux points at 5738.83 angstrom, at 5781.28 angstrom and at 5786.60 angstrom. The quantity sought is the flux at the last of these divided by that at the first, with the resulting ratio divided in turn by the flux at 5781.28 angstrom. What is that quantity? 0.159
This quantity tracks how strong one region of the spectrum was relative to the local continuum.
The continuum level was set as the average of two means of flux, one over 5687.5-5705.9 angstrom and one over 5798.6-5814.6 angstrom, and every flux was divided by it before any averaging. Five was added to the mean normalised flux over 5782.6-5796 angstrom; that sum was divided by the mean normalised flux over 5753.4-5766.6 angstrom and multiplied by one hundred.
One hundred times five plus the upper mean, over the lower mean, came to 603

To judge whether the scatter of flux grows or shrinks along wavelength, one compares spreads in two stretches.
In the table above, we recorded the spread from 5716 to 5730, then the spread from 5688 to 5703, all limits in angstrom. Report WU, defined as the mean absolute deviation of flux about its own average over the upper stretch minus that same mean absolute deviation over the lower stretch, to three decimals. 0.128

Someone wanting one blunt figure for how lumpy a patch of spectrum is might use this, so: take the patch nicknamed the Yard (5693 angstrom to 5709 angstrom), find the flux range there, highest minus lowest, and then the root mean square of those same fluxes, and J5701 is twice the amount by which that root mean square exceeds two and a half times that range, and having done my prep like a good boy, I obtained 10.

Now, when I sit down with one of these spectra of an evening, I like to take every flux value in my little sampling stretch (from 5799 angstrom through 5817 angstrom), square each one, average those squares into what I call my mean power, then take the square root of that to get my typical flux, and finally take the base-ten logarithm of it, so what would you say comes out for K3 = 0.759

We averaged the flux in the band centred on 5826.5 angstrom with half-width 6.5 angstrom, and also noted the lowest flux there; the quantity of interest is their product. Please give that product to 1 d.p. 36.1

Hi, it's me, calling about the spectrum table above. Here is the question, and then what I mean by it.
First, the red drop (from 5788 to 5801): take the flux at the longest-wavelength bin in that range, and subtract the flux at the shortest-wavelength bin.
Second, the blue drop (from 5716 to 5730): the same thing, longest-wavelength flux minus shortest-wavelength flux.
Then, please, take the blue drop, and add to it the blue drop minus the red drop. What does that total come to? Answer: -2.3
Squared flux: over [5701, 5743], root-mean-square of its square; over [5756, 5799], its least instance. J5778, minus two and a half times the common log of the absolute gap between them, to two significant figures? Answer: -1.9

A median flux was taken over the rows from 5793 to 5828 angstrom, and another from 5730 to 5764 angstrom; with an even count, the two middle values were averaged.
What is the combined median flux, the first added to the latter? 12.0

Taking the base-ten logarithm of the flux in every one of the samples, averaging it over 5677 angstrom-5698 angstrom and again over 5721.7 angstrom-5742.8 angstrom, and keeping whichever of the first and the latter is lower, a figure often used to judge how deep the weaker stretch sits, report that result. 0.764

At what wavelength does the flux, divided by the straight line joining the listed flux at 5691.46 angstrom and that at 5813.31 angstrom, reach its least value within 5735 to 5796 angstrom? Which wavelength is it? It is 5783.94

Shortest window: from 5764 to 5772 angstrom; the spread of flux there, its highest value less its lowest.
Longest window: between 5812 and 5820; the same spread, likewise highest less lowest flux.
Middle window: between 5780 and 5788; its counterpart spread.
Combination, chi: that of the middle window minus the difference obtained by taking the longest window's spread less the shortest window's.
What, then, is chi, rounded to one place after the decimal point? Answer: -0.2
